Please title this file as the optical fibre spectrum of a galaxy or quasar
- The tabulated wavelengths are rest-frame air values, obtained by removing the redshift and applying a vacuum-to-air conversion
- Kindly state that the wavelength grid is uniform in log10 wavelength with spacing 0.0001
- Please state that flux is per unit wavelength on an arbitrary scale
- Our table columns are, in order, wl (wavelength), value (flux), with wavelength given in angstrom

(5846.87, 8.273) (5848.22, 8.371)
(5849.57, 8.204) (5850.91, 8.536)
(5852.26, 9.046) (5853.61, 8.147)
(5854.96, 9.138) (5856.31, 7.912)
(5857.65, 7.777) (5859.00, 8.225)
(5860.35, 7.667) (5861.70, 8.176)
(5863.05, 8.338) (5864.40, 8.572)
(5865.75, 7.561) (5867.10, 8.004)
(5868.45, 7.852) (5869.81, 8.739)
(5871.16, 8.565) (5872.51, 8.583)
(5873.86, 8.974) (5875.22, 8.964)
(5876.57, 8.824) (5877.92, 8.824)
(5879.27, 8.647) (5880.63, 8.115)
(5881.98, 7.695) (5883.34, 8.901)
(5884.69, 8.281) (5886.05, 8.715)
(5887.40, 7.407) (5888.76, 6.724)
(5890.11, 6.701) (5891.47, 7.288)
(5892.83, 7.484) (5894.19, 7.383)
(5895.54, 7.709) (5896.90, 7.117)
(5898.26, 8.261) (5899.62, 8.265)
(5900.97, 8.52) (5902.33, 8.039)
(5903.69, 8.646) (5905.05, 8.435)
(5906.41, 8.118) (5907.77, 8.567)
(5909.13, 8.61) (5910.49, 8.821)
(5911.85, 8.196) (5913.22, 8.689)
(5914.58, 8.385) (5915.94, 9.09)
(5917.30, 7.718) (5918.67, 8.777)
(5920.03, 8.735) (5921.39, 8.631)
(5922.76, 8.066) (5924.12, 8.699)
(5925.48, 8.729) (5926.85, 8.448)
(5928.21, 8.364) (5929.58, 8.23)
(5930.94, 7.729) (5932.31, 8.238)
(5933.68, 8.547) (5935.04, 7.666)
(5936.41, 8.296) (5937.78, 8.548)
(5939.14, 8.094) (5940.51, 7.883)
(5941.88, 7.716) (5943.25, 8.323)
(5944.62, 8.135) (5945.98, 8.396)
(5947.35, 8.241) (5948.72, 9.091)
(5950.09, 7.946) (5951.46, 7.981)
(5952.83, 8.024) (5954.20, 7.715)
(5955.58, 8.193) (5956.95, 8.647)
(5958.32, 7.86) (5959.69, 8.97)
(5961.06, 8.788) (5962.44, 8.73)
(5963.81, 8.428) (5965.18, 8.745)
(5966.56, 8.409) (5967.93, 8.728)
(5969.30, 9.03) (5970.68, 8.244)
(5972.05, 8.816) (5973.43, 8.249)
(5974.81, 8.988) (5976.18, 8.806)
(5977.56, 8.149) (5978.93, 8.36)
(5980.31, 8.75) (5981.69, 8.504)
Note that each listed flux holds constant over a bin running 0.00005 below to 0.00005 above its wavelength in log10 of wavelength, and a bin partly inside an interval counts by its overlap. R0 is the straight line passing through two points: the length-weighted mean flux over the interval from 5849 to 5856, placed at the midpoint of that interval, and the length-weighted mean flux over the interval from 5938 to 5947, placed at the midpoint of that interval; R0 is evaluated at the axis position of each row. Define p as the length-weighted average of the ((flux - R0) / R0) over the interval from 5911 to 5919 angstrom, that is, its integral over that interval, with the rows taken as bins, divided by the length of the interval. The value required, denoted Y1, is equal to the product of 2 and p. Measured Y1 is 0.049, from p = 0.02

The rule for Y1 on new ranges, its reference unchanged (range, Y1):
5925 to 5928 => 0.082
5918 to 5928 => 0.084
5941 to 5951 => 0.035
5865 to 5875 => -0.032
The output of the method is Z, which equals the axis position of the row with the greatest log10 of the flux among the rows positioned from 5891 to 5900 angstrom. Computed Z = 5899.62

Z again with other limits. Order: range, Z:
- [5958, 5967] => 5959.69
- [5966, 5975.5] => 5969.30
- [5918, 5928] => 5918.67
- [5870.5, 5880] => 5873.86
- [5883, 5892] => 5883.34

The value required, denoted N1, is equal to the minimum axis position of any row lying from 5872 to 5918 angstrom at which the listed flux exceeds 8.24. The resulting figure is 5872.51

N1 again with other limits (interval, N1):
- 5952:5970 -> 5956.95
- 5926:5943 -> 5926.85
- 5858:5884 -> 5863.05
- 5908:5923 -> 5909.13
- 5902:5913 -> 5903.69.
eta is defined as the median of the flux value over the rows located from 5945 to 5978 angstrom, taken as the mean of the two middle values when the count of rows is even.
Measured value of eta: 8.42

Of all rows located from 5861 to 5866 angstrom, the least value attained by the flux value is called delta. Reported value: 7.561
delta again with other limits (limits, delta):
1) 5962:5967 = 8.409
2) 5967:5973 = 8.244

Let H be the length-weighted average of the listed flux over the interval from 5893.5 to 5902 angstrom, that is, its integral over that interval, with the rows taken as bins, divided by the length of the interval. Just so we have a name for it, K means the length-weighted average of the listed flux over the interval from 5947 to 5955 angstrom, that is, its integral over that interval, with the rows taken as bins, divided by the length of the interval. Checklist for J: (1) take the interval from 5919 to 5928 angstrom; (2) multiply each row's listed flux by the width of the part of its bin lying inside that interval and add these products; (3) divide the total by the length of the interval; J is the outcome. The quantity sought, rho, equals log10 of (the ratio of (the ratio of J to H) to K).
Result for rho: -0.88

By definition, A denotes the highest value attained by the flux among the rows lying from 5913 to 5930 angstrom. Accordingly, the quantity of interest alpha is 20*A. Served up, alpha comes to 182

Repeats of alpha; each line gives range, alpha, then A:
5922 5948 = 175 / 8.729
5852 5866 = 183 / 9.138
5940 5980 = 182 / 9.091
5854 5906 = 183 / 9.138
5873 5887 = 179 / 8.974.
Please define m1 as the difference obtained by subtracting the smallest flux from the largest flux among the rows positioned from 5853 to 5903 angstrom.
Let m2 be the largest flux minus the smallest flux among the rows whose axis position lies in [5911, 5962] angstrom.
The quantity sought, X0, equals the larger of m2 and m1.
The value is 2.44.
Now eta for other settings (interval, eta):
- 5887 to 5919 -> 8.23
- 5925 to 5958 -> 8.23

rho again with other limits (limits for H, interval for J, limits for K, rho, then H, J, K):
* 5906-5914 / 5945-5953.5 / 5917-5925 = -0.94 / 8.51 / 8.28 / 8.48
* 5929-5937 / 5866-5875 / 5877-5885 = -0.91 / 8.11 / 8.43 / 8.43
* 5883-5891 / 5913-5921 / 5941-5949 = -0.87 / 7.73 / 8.57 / 8.27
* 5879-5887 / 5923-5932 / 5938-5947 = -0.91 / 8.34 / 8.35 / 8.13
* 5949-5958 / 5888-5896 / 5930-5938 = -0.96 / 8.12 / 7.20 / 8.15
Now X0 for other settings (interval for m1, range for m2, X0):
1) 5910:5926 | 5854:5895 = 2.44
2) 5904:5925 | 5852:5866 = 1.58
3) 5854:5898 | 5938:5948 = 2.44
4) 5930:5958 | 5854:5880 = 1.58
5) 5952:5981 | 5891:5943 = 1.97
